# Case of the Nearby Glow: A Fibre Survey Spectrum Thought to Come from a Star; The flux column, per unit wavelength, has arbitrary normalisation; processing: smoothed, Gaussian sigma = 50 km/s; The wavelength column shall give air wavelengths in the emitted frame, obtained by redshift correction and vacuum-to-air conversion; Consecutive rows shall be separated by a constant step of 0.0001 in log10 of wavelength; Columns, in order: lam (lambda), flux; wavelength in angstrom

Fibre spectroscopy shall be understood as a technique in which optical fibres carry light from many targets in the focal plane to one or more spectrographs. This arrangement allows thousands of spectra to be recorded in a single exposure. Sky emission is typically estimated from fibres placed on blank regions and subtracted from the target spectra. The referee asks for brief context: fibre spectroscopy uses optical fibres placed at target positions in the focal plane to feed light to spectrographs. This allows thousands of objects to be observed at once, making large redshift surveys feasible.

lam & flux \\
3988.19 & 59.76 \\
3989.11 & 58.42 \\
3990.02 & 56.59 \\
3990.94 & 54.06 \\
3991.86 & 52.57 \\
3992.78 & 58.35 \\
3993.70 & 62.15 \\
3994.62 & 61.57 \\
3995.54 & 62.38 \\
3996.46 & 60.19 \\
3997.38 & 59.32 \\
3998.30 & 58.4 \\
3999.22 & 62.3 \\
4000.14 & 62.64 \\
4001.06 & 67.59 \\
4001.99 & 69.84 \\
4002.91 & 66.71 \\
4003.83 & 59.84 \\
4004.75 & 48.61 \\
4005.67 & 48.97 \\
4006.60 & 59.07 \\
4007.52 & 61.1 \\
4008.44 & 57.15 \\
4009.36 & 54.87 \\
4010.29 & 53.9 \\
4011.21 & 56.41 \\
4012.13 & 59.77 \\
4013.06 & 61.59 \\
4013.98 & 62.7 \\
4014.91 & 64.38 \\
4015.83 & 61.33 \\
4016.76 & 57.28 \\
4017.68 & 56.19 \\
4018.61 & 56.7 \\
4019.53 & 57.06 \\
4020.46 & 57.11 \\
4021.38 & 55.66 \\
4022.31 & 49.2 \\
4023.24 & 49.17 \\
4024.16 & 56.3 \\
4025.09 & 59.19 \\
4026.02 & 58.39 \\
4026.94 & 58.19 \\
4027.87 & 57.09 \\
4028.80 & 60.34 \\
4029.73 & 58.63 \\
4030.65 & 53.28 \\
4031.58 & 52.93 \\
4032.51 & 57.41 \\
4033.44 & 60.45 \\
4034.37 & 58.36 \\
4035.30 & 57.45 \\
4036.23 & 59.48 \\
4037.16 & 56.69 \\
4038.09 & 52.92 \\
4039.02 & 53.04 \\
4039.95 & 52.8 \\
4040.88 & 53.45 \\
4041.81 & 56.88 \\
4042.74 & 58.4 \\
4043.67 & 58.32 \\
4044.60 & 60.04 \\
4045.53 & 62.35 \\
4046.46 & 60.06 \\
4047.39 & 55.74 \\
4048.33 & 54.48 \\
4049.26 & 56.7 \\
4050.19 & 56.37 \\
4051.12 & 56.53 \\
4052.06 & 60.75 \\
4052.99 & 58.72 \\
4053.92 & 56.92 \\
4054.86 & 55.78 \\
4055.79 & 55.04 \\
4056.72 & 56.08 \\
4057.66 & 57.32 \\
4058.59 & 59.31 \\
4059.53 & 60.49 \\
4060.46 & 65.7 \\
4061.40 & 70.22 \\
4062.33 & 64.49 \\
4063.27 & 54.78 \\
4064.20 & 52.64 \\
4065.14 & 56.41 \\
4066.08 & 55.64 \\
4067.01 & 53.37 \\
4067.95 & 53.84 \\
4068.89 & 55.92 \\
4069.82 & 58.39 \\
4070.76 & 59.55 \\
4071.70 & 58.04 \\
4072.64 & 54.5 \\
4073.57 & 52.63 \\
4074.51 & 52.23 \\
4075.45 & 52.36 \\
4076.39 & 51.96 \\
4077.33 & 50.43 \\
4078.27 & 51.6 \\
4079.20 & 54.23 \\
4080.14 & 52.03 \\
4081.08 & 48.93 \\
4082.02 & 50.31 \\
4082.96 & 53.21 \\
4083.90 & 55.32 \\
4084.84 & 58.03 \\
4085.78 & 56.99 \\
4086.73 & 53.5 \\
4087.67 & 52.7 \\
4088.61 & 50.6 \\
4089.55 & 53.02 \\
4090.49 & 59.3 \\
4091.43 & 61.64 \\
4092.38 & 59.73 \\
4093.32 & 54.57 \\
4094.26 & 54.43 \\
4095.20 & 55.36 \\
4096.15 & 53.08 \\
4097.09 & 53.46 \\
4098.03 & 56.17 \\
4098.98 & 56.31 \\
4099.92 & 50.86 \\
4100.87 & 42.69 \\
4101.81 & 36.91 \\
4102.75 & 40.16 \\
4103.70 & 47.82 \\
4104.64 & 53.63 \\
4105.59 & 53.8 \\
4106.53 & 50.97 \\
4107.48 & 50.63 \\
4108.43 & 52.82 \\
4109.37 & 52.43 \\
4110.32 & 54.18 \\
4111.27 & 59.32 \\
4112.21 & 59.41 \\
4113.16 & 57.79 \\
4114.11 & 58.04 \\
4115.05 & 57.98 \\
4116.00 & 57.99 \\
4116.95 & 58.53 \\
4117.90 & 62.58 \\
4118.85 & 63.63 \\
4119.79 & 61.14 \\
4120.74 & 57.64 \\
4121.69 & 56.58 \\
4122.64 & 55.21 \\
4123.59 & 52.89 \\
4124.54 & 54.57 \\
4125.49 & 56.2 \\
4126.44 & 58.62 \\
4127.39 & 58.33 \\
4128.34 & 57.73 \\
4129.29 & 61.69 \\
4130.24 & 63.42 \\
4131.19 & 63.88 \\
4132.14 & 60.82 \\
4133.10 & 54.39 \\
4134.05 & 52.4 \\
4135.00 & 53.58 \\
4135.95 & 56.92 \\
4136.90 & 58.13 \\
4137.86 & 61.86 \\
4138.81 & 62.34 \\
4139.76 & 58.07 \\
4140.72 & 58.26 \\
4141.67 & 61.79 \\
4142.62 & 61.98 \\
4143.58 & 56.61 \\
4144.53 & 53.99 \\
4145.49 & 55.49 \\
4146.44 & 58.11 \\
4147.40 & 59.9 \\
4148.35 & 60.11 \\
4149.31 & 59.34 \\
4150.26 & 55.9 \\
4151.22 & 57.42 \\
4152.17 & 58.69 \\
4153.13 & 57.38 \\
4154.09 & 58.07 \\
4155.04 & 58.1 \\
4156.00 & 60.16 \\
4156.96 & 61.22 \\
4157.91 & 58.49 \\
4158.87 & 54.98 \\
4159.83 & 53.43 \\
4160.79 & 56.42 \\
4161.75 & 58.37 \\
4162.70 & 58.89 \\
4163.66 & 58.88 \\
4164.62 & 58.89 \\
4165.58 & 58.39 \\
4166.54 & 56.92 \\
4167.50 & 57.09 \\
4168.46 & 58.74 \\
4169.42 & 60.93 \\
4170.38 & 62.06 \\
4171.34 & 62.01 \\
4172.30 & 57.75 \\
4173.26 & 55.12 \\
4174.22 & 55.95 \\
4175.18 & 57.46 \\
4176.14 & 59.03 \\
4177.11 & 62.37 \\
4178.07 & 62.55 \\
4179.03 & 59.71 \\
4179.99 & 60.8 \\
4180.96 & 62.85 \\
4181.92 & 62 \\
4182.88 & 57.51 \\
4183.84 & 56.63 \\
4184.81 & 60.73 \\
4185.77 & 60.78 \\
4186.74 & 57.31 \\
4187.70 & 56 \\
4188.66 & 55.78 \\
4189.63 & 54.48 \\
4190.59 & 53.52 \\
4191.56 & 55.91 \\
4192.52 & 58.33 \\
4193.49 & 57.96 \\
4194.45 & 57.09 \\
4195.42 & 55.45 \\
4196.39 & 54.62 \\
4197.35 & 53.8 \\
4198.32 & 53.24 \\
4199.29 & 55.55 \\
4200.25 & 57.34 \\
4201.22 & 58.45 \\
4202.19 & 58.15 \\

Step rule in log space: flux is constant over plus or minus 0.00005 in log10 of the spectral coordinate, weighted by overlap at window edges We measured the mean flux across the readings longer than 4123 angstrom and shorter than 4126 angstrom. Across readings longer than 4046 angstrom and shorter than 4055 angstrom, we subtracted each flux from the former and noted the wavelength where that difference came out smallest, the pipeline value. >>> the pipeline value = 4052.06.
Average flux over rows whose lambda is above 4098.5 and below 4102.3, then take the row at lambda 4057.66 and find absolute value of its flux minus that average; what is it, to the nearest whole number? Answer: 11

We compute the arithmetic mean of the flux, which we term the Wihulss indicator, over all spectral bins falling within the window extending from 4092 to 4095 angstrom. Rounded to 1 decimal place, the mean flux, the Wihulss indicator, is 56.2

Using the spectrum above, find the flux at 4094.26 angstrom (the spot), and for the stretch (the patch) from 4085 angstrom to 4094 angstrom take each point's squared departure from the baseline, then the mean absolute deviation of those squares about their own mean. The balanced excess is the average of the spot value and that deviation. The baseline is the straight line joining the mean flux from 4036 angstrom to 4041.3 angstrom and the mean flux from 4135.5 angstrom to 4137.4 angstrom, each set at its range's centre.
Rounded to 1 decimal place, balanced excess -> 31.1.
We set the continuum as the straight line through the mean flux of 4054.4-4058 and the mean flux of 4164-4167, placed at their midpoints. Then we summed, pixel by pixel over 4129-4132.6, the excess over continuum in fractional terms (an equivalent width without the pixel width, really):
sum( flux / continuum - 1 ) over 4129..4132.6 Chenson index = 0.35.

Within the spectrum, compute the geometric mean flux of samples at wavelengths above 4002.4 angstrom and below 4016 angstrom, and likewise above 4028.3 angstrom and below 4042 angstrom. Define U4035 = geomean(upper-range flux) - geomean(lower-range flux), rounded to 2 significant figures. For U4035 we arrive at -2.0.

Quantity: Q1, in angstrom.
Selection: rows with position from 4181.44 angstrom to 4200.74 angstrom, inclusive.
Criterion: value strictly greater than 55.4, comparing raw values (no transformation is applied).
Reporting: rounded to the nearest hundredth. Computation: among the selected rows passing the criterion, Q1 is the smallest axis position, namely 4181.92 angstrom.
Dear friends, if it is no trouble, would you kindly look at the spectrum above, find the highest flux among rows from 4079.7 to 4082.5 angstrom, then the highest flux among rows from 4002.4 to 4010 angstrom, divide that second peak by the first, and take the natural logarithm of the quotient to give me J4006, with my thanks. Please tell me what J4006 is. 0.25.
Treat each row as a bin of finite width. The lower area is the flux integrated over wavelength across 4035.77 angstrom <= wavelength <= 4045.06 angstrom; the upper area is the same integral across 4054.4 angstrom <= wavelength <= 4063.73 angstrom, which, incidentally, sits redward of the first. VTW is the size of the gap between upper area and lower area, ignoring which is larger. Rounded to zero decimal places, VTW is 37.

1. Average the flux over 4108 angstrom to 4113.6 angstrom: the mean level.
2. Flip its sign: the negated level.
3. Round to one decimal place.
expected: -56.0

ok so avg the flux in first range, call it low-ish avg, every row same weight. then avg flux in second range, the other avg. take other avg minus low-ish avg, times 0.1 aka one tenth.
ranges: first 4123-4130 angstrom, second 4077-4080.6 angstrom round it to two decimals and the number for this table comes -0.51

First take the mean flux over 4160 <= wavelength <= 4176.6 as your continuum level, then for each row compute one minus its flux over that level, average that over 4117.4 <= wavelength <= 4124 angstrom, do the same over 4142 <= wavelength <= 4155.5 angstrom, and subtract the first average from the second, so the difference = 0.010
